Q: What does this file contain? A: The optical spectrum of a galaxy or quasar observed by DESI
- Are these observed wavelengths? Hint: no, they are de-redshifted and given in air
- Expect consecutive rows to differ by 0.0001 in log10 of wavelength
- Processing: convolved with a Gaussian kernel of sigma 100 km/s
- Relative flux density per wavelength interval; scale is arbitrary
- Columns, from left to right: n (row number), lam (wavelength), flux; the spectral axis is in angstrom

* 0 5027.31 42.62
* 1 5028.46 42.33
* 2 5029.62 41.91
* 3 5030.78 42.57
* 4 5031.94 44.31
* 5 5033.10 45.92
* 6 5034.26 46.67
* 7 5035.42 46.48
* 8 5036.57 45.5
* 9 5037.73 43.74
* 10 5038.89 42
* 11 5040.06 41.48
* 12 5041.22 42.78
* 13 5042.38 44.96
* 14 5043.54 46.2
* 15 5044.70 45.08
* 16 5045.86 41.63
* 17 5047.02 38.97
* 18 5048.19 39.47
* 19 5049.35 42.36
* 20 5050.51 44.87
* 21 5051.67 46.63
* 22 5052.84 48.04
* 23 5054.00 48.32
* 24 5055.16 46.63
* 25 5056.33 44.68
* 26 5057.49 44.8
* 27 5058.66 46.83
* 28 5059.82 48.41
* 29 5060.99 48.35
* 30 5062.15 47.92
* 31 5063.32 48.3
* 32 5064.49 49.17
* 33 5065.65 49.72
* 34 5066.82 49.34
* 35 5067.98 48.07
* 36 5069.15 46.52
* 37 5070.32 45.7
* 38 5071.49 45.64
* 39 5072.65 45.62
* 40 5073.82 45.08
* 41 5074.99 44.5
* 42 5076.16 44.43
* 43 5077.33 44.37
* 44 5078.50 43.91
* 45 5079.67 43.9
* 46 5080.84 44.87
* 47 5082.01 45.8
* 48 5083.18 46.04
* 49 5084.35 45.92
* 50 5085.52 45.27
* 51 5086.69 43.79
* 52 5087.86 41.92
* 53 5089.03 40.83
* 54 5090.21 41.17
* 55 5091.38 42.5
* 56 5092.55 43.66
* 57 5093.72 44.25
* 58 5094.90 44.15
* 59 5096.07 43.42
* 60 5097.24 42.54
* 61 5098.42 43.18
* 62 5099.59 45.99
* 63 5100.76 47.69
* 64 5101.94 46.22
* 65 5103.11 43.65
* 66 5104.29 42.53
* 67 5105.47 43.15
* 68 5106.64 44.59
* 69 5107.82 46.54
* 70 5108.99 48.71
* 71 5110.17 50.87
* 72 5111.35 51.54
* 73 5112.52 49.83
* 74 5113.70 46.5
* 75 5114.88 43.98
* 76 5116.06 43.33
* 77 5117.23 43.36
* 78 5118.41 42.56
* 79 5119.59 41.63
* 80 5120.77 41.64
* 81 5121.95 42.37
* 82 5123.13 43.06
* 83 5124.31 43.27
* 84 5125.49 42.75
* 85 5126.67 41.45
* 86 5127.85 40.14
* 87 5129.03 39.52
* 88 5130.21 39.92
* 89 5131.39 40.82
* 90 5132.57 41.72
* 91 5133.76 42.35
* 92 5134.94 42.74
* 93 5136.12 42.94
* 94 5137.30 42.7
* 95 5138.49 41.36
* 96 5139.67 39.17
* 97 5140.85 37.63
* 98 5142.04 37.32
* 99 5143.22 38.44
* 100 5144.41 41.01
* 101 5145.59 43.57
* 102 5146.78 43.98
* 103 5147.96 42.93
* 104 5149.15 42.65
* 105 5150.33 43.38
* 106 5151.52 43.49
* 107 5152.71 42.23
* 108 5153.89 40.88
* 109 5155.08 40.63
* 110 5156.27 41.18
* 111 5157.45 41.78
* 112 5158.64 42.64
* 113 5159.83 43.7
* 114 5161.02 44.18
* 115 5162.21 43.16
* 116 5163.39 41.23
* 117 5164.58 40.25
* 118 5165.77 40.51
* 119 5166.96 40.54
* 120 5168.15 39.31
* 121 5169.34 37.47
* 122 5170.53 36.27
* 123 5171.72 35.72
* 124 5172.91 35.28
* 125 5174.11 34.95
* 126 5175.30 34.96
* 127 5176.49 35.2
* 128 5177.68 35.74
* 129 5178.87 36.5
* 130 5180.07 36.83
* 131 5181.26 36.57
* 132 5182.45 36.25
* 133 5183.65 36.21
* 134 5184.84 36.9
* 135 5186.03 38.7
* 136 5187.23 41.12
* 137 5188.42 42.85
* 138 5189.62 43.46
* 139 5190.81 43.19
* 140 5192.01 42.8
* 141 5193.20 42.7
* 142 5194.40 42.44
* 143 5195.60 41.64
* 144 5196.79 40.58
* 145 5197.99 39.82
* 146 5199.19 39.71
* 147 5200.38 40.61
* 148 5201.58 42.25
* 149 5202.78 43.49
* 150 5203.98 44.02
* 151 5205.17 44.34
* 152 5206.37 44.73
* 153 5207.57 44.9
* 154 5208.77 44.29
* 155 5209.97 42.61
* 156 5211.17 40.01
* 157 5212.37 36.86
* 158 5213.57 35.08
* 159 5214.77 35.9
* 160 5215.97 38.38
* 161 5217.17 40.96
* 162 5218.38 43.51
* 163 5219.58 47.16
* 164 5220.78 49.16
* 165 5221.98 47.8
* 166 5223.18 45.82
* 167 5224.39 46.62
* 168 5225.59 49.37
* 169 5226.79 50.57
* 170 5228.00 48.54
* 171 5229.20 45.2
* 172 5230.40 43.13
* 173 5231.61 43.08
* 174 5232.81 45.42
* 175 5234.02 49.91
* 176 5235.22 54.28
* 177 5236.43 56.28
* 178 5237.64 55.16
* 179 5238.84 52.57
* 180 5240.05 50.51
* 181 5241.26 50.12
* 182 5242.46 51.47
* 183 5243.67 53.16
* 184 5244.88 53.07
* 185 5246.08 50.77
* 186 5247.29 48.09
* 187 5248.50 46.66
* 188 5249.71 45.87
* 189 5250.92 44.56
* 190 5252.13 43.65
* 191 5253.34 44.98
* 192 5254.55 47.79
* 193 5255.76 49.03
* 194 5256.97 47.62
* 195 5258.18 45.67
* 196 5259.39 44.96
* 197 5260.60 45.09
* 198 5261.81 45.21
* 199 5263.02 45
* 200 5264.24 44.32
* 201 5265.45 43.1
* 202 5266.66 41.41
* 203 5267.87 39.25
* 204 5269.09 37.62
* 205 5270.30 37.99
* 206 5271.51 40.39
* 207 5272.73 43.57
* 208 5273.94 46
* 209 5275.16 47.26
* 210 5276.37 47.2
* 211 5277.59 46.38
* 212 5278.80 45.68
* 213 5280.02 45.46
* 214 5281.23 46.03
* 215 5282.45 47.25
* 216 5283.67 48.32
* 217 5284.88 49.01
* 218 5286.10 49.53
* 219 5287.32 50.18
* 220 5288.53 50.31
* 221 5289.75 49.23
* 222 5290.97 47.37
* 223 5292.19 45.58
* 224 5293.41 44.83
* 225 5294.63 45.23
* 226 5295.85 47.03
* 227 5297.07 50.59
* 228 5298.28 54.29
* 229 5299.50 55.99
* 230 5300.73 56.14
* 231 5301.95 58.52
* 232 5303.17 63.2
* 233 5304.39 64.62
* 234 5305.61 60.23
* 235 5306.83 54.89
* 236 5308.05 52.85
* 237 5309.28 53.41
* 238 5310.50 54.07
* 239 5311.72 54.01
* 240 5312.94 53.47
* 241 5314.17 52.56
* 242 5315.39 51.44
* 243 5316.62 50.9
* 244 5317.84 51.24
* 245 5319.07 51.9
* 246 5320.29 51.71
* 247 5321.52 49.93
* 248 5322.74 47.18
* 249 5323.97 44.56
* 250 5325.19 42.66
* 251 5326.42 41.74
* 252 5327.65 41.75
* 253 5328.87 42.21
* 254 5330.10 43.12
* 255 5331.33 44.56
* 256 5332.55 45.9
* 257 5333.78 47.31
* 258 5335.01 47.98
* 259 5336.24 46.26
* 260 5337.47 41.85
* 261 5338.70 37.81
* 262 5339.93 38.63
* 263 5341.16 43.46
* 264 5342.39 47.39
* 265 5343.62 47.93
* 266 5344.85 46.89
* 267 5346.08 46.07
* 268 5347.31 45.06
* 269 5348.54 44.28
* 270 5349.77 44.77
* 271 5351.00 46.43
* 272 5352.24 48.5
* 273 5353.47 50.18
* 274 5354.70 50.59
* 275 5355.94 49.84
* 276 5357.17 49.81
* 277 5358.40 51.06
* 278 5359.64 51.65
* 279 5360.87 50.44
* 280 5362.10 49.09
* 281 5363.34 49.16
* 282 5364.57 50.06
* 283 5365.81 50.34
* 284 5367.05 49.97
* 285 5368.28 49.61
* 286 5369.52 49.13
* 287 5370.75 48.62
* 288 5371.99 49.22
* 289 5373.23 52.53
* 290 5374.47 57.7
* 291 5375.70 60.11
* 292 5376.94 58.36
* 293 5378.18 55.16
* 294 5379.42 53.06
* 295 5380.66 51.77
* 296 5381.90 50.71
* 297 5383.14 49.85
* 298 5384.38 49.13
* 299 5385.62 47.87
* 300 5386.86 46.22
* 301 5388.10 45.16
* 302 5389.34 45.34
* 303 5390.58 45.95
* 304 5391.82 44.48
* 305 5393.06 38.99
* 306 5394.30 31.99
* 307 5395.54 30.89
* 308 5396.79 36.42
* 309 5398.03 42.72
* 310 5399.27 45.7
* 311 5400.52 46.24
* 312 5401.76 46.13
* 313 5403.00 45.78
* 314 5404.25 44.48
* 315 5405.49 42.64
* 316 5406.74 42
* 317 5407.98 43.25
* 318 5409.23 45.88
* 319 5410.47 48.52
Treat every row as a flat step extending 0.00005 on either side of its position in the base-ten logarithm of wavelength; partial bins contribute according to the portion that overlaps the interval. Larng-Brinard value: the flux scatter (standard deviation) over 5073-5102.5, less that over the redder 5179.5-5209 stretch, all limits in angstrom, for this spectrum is -1.2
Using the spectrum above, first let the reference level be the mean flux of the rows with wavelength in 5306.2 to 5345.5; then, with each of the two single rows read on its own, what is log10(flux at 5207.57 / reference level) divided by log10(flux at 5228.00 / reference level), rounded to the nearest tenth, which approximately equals -2.8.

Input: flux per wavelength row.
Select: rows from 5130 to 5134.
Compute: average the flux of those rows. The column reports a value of 41.2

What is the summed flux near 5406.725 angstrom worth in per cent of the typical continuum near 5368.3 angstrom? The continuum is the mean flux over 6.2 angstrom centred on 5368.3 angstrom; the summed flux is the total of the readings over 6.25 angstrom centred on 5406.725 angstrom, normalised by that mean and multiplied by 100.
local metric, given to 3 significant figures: 441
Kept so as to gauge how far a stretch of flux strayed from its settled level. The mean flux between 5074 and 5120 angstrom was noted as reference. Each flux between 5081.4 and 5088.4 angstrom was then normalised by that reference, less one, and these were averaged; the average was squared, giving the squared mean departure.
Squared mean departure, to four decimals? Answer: 0.0000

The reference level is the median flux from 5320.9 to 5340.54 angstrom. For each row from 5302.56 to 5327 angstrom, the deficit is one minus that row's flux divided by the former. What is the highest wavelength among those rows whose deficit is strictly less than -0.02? 5322.74 angstrom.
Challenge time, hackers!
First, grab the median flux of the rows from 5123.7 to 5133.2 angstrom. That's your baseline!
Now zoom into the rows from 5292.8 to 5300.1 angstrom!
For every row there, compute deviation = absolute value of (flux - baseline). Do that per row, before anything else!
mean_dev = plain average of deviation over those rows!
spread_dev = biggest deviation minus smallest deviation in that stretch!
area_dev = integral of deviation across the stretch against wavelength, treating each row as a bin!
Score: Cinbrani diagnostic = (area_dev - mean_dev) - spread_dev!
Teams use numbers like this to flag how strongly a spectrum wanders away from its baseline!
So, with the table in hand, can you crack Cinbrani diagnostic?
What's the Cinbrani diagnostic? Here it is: 43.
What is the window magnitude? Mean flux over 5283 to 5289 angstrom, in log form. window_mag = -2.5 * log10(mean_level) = -4.24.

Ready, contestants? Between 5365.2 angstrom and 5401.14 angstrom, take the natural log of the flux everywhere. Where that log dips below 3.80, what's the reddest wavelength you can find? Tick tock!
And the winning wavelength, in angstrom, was 5398.03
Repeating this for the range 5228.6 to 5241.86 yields 5231.61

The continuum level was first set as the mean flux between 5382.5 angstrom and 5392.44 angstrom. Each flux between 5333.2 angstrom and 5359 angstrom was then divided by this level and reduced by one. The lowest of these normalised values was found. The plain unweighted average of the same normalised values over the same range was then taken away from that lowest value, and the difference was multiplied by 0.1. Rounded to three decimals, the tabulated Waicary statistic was -0.018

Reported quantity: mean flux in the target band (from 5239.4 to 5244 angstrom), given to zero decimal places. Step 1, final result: 51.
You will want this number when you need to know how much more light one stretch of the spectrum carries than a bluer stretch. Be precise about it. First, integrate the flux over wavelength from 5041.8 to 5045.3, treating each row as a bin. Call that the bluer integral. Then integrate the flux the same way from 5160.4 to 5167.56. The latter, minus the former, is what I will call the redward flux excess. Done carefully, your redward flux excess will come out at 139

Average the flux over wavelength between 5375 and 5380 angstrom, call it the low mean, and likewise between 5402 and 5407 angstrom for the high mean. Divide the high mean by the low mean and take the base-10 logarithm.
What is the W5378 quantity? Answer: -0.11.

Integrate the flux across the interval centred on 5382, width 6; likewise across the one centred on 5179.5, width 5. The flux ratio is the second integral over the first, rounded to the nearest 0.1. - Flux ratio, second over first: 0.6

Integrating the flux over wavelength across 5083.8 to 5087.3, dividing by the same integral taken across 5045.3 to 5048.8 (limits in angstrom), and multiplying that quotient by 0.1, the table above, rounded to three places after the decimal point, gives 0.113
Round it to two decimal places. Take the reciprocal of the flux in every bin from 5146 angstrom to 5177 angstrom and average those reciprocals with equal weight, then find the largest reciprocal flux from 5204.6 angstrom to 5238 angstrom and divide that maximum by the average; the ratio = 1.14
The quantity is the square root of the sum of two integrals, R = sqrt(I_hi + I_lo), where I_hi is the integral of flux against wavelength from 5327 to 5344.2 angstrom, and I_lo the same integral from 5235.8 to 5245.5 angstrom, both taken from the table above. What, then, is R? 36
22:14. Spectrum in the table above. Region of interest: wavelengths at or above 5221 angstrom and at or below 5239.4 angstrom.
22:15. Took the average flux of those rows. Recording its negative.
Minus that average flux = -48.9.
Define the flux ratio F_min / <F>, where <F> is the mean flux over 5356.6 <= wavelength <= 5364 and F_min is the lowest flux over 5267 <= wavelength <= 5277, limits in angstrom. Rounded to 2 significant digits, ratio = 0.75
